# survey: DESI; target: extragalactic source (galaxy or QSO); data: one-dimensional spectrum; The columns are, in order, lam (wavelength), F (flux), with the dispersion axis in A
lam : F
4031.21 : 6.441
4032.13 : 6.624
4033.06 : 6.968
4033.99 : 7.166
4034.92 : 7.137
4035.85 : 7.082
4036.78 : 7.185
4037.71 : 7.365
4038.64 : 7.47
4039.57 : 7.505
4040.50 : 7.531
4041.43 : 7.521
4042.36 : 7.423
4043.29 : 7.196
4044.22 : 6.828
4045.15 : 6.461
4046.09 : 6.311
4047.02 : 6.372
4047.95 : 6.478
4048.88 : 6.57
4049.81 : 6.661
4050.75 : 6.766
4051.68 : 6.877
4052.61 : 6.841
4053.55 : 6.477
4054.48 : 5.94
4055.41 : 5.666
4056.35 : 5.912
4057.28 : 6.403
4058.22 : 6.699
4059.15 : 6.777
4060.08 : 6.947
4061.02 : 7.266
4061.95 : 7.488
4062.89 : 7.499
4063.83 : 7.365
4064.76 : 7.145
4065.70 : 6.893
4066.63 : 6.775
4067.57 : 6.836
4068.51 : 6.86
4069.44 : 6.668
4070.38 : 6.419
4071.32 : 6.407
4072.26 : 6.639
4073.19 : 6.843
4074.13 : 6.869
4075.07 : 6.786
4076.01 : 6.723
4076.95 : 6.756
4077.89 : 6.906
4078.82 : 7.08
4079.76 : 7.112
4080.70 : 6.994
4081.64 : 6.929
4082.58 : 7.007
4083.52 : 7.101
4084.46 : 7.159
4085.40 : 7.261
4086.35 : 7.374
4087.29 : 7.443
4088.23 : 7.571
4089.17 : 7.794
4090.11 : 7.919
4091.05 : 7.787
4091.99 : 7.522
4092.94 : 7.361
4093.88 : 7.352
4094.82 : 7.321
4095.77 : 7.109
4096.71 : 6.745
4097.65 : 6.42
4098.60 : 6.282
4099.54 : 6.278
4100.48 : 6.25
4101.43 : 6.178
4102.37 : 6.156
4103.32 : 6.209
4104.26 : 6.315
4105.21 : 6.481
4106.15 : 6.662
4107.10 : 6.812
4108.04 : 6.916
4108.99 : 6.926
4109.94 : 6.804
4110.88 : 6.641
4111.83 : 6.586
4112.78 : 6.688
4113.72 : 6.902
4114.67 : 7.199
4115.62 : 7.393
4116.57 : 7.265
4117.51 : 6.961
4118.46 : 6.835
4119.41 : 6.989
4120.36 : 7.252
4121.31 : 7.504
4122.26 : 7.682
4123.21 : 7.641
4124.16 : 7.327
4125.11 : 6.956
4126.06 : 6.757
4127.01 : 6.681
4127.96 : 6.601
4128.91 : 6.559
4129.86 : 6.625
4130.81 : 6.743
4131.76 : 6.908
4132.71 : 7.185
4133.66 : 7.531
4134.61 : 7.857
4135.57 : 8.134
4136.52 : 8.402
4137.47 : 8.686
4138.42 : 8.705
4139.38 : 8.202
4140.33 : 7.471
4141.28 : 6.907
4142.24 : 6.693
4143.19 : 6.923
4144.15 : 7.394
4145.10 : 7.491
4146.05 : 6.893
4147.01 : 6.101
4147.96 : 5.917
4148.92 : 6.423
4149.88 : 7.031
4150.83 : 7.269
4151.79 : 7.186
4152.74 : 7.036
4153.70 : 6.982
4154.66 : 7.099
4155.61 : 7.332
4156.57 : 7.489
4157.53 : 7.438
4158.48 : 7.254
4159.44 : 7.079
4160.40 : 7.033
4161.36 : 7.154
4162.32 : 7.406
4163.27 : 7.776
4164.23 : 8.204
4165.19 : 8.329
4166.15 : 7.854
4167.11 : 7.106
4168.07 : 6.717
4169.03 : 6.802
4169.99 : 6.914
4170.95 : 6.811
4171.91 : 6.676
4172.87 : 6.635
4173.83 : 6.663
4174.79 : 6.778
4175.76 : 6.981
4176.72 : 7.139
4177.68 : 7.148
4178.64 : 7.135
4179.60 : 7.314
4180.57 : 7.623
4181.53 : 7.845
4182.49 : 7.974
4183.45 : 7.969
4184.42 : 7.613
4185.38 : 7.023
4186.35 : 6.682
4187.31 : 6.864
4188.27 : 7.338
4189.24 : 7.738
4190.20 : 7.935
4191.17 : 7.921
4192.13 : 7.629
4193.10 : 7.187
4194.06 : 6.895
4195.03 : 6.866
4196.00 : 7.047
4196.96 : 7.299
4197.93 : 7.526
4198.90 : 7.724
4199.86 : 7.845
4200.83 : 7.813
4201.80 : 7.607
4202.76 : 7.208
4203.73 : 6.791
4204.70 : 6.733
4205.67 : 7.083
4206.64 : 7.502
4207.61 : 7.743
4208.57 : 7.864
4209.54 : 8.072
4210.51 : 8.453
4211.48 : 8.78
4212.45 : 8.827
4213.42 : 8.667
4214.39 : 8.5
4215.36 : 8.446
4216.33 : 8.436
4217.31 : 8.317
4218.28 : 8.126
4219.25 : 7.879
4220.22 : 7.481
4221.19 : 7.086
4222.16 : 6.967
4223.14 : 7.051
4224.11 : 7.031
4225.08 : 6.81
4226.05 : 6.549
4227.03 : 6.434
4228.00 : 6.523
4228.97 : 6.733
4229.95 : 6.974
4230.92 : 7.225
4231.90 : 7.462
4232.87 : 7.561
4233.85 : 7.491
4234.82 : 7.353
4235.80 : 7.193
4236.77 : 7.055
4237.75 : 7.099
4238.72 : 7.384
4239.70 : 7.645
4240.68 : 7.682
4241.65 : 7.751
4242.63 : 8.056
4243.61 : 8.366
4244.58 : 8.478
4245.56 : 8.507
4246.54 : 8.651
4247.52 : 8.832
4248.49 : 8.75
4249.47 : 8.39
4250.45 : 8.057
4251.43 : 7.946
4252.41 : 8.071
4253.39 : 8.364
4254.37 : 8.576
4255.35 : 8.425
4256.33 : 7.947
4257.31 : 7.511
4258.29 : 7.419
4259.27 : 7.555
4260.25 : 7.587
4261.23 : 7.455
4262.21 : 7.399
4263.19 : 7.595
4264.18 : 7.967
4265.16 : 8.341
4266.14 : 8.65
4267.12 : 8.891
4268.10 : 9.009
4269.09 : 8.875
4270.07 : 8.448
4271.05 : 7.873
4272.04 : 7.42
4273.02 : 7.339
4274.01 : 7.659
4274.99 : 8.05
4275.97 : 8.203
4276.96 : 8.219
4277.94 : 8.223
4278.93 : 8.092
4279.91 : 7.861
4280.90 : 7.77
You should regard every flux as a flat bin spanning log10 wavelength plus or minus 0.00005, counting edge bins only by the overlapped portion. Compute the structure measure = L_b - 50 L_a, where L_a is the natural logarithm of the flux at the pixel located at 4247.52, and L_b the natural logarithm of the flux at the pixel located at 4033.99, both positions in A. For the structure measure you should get -107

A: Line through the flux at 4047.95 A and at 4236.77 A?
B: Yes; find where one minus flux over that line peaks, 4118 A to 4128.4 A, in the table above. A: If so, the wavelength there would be 4127.96 A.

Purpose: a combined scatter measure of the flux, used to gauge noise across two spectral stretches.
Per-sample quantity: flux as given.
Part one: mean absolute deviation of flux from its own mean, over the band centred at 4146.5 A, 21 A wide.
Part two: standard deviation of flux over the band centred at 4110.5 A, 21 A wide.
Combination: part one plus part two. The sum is 0.90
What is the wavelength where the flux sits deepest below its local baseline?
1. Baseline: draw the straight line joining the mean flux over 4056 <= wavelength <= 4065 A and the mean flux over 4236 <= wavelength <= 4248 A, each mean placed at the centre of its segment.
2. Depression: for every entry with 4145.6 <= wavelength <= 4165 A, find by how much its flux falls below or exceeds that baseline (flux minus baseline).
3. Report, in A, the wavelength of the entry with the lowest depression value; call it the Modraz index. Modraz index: 4147.96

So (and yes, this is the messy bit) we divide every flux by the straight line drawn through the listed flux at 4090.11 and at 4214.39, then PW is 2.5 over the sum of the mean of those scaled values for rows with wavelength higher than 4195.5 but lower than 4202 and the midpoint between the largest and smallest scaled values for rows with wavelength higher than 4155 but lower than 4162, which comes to 1.407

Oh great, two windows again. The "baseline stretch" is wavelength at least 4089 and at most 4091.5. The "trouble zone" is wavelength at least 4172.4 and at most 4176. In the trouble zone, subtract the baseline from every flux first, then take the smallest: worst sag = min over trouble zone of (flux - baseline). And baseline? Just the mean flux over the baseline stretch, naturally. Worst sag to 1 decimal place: -1.2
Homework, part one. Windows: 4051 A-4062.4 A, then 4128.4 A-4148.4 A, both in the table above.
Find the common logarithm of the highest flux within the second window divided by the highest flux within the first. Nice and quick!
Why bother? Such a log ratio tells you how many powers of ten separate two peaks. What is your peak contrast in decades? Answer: 0.065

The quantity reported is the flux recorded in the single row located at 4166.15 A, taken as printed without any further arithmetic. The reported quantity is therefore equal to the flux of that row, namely 7.854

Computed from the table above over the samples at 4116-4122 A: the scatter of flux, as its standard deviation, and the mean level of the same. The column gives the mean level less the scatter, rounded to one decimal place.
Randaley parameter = 6.9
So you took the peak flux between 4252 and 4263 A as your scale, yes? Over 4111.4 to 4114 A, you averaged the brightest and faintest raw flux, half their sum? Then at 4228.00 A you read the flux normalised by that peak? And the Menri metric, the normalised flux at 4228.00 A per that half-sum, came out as 0.113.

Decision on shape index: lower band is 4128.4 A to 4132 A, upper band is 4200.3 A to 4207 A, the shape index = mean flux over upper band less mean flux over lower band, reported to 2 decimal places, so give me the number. 0.54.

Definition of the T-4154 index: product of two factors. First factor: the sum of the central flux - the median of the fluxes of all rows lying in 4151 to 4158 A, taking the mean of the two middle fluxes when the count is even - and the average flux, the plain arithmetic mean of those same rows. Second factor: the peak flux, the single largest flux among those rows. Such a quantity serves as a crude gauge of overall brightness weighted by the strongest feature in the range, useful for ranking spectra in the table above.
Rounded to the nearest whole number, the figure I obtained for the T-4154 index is 108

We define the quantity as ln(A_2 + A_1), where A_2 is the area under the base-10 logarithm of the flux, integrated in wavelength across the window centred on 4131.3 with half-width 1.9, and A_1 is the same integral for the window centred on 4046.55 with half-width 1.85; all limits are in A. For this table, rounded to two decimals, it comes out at 1.82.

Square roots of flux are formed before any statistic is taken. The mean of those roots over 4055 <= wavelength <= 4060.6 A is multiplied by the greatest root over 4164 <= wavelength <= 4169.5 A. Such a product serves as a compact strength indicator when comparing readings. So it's 7.30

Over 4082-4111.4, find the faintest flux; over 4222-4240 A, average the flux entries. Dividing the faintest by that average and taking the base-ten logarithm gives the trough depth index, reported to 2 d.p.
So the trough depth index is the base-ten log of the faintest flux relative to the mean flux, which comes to -0.06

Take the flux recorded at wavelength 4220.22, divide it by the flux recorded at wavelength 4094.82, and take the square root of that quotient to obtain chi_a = 1.01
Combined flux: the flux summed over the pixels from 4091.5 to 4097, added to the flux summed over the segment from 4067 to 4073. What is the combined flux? 83.2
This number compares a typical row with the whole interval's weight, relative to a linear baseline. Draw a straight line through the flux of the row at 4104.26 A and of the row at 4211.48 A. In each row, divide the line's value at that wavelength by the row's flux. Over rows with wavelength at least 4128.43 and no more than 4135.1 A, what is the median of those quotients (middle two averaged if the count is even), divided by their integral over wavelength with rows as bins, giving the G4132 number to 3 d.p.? 0.153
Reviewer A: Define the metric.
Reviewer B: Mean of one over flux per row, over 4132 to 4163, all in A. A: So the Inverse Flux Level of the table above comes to 0.138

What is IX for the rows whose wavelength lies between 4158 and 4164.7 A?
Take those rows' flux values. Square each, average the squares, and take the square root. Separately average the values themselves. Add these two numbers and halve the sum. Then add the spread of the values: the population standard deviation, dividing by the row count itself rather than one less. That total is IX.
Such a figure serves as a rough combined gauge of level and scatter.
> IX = 7.82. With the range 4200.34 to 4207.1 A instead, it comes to 7.63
